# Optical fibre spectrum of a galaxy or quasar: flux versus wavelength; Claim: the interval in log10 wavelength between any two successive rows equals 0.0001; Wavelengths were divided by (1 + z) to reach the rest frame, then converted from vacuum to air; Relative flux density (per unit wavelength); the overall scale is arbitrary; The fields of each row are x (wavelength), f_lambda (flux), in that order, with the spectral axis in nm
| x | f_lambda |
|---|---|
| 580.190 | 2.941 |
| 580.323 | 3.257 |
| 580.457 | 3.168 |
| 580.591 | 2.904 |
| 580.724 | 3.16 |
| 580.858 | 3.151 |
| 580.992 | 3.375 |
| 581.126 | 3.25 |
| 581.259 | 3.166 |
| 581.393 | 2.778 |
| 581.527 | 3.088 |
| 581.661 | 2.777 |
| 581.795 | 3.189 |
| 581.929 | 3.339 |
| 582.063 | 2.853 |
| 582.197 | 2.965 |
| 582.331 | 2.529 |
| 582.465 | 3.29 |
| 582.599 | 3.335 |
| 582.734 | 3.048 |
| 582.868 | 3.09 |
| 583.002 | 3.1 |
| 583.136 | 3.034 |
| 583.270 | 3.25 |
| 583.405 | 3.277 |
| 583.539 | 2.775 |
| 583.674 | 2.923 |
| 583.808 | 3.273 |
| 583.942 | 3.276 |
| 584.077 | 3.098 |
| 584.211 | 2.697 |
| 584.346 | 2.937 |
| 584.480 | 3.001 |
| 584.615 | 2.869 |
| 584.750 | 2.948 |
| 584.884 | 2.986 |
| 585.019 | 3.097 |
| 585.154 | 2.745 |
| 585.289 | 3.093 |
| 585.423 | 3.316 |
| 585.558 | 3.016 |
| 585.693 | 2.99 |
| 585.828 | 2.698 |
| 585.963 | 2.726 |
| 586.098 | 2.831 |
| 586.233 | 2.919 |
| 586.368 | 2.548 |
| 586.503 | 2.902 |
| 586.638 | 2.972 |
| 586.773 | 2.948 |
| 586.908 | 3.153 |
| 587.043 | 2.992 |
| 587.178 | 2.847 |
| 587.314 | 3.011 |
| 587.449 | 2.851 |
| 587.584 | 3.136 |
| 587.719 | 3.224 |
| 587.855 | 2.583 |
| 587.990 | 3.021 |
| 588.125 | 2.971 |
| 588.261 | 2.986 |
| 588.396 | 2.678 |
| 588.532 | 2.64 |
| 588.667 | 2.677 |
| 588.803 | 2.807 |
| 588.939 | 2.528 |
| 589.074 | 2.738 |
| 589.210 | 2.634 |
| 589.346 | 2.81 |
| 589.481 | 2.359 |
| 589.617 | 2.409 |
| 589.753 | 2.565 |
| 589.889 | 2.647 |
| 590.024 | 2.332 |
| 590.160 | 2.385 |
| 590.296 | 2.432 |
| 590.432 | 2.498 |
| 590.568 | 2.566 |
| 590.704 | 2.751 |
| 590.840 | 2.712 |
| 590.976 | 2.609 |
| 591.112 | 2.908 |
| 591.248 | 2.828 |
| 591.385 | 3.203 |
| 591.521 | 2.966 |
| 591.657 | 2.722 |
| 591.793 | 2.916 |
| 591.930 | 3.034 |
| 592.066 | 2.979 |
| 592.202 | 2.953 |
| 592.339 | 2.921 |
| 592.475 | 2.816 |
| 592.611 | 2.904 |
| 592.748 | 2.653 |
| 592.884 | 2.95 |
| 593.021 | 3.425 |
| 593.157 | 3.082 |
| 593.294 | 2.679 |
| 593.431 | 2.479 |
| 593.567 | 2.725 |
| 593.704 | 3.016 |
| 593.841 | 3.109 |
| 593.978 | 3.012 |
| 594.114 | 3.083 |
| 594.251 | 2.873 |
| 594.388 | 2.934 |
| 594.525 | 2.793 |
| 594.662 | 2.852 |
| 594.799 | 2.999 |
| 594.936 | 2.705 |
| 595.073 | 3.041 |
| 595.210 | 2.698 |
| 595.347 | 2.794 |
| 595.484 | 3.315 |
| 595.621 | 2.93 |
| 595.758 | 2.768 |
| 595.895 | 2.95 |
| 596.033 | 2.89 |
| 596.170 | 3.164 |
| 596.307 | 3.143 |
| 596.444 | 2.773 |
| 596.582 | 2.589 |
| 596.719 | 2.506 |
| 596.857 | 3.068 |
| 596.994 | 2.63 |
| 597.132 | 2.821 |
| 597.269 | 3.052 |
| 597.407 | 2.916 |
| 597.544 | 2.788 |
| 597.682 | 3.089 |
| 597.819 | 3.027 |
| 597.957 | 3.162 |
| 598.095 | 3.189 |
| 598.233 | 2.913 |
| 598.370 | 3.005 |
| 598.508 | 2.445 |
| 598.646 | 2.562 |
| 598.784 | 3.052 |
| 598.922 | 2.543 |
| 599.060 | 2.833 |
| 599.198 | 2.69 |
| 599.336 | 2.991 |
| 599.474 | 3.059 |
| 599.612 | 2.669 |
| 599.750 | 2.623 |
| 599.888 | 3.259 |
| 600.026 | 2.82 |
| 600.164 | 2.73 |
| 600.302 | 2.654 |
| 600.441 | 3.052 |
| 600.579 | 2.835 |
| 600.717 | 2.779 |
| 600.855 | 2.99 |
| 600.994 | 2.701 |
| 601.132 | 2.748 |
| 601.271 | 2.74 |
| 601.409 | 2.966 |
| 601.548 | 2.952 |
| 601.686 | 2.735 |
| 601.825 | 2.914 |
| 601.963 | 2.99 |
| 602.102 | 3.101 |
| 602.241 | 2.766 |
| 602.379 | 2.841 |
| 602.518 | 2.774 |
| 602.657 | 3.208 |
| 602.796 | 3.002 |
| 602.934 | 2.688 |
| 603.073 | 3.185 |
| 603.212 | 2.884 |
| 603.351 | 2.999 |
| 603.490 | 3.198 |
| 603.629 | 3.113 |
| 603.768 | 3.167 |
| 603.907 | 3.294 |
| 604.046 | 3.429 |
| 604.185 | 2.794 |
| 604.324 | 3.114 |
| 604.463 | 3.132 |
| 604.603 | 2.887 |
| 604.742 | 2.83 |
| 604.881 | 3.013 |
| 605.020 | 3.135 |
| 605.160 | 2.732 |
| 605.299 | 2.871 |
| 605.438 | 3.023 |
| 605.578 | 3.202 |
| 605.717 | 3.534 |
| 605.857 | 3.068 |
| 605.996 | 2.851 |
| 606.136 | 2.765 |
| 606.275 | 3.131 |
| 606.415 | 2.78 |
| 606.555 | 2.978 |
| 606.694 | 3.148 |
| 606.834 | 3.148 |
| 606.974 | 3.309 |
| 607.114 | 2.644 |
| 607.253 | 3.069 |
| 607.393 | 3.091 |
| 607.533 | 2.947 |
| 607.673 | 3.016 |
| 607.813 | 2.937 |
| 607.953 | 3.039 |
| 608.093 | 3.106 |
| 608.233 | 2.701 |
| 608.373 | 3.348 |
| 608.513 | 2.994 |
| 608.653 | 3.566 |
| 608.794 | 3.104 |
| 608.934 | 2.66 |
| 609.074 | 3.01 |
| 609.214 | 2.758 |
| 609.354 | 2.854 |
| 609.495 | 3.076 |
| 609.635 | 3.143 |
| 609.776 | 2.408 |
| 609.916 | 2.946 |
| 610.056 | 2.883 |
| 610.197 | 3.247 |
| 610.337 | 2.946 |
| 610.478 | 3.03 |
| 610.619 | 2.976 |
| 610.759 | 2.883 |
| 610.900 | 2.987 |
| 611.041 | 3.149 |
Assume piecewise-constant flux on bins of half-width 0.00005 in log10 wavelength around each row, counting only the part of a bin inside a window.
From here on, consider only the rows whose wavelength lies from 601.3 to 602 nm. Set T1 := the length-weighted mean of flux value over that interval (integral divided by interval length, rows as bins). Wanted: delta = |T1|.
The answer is 2.90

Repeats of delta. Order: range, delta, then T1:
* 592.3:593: 2.89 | 2.886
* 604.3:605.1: 3.01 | 3.008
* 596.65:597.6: 2.83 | 2.827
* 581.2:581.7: 2.96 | 2.957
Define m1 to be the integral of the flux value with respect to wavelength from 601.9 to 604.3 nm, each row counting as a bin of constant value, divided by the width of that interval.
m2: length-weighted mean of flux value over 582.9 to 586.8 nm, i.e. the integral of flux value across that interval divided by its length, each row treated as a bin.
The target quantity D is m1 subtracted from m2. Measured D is -0.05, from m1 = 3.03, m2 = 2.98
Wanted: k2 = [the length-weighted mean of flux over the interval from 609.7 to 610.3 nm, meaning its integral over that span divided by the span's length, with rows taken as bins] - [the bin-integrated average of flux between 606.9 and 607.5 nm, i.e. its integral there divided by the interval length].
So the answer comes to -0.1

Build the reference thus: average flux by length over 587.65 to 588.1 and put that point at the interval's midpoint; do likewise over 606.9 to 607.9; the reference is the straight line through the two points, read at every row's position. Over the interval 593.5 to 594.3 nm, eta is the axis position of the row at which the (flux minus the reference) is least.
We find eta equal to 593.567 nm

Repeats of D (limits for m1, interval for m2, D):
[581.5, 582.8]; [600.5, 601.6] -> -0.20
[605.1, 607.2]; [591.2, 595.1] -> -0.10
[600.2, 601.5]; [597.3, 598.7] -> 0.09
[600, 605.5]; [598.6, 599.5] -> -0.13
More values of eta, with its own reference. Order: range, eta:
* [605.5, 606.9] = 606.136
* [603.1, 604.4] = 604.185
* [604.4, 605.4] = 605.160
